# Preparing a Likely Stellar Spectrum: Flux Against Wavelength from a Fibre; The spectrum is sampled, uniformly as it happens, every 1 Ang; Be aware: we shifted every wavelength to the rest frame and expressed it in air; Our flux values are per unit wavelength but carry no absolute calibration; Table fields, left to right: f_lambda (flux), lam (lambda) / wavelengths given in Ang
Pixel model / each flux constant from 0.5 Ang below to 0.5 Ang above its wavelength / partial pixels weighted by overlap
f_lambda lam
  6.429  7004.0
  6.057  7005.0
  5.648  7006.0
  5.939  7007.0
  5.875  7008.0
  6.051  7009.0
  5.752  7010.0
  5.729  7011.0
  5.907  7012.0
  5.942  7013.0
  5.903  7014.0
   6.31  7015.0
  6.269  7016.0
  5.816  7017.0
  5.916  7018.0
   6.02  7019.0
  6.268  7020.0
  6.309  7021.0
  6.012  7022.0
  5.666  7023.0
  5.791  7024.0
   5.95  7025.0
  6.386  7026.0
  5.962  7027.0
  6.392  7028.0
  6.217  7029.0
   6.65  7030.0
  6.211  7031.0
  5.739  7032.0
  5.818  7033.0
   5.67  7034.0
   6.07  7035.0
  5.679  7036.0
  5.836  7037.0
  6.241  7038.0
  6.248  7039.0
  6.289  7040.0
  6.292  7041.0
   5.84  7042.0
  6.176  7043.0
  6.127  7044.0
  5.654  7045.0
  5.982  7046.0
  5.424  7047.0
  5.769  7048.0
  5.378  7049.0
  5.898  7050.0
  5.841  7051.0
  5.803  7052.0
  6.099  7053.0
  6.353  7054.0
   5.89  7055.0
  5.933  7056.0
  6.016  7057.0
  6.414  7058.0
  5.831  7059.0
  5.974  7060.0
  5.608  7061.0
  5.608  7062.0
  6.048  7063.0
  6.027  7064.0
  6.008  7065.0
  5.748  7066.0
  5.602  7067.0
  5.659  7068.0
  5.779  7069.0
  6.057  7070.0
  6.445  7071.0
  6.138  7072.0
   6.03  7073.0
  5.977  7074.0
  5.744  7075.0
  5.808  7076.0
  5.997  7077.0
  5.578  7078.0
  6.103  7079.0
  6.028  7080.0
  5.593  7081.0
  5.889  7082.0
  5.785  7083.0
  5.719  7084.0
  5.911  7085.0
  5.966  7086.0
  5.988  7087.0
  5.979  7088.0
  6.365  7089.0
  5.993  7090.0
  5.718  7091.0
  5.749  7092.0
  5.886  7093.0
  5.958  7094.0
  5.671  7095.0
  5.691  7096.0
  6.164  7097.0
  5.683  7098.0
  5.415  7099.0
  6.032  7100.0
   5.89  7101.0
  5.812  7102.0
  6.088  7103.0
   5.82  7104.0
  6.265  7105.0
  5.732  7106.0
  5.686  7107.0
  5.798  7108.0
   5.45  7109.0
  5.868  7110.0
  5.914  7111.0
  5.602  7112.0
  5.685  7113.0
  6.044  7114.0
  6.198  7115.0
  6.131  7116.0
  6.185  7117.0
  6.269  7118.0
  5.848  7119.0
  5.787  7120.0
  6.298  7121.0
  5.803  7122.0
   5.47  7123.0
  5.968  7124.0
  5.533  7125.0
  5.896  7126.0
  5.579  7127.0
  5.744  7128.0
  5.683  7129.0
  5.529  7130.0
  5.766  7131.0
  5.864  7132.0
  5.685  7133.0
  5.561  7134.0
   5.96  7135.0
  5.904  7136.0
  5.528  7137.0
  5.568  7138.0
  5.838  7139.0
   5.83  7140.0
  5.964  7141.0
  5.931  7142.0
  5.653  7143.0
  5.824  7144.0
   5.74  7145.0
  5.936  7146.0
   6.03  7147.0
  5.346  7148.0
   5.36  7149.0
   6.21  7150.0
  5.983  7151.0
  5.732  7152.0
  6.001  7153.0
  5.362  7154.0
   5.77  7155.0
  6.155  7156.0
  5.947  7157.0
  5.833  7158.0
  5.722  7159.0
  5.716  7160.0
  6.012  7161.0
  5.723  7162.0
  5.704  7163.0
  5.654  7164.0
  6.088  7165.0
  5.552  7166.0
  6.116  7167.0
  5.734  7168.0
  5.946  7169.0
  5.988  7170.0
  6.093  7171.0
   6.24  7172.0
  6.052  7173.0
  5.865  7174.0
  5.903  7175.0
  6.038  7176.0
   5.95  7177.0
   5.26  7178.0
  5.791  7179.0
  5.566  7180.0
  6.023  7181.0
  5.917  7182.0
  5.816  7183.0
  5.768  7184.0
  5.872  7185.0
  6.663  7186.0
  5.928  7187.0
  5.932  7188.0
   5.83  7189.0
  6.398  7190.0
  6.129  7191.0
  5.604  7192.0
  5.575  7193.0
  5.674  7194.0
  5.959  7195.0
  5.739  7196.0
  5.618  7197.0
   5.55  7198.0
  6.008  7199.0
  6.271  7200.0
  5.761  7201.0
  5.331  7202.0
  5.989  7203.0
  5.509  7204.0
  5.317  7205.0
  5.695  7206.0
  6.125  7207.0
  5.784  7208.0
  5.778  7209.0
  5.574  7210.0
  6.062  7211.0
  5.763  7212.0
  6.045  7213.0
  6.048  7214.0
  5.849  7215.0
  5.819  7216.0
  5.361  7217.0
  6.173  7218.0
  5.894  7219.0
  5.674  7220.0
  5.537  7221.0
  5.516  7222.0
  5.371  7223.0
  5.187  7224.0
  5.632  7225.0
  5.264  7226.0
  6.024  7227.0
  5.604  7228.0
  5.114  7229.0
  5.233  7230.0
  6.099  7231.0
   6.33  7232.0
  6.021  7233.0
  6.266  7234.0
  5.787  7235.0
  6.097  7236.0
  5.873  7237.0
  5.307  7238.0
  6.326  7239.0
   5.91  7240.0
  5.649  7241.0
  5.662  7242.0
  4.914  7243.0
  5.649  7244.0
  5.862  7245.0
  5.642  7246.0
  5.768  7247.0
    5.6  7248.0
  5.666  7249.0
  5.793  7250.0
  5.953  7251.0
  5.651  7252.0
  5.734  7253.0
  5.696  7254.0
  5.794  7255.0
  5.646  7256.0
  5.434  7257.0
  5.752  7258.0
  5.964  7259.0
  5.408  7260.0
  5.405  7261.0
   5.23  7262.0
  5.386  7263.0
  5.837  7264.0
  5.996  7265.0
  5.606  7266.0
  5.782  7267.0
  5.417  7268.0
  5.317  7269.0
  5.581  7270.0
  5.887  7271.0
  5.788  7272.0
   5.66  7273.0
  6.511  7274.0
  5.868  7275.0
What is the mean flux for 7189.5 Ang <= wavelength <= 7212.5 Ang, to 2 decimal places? 5.79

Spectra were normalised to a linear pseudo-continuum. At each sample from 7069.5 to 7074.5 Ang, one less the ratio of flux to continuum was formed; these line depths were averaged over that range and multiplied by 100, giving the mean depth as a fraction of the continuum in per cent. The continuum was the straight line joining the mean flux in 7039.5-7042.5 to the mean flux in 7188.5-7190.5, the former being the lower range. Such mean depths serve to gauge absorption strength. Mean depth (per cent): 0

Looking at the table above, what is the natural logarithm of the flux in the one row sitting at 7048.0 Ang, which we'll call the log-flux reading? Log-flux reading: 1.75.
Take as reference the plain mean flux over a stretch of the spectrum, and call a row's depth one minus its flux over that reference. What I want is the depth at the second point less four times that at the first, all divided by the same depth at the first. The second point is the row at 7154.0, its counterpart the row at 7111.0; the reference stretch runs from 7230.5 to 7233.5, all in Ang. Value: -1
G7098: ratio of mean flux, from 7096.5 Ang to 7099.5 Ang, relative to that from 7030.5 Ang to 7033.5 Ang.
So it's 0.97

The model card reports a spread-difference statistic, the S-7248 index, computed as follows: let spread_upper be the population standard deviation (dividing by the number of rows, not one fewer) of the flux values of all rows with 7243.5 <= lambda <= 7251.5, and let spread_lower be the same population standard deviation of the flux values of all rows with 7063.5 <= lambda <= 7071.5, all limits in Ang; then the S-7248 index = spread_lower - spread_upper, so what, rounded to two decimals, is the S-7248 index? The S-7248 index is 0.14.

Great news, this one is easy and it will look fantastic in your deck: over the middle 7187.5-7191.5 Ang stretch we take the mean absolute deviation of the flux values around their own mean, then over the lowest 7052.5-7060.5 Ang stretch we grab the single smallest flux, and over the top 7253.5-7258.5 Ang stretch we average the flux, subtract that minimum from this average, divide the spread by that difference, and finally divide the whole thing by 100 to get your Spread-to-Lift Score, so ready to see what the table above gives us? -0.011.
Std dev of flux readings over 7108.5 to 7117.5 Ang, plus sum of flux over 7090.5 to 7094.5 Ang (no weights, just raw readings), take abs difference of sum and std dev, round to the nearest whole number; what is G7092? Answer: 23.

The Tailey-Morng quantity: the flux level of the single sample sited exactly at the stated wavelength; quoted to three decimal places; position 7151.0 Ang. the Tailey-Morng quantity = 5.983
